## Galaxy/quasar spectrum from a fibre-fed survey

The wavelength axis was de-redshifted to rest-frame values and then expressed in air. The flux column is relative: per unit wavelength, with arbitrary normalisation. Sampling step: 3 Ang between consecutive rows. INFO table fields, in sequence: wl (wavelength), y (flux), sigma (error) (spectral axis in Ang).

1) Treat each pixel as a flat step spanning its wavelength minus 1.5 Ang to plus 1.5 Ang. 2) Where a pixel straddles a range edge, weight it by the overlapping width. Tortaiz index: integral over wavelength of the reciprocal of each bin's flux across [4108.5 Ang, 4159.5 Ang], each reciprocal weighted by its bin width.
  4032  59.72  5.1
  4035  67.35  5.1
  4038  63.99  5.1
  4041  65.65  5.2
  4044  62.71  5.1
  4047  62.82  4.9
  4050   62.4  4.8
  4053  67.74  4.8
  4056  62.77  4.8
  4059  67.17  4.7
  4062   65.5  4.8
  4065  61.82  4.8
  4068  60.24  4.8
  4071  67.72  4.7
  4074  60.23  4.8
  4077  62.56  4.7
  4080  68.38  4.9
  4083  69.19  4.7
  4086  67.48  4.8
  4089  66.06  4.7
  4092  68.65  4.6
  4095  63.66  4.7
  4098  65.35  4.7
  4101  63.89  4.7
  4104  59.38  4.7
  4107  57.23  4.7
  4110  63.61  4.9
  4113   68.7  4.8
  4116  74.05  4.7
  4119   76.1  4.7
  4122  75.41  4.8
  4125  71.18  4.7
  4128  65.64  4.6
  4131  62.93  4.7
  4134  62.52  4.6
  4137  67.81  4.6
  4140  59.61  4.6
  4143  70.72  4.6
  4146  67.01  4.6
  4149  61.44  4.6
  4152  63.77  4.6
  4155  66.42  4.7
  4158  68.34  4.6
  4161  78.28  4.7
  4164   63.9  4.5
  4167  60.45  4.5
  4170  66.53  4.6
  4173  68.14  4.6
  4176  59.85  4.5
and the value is 0.76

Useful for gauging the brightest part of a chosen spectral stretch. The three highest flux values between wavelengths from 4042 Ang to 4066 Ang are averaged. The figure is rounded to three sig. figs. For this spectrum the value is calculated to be 66.8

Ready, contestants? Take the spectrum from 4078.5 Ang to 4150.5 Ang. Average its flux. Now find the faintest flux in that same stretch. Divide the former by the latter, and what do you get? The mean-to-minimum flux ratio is 1.162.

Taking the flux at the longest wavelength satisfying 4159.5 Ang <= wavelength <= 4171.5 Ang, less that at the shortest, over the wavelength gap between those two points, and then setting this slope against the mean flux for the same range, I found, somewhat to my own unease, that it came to -0.019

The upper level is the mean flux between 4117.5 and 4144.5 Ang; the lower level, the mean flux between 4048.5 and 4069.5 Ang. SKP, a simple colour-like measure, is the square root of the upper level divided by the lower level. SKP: 1.03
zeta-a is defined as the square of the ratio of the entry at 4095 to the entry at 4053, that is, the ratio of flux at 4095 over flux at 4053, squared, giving 0.88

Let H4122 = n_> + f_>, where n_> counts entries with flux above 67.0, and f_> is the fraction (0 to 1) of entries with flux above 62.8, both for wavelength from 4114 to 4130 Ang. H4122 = 5.0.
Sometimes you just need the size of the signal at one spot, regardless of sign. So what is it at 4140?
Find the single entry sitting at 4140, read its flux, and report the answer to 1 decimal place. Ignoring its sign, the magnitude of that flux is 59.6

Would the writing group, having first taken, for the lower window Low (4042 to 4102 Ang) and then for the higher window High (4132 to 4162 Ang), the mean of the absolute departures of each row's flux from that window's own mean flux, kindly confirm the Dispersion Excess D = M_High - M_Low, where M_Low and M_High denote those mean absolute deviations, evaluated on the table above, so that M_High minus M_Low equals 1.3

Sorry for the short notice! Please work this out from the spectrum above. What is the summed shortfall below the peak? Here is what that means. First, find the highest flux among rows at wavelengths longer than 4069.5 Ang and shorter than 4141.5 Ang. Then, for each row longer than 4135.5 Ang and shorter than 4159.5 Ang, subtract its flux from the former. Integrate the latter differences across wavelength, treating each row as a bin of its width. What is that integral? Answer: 251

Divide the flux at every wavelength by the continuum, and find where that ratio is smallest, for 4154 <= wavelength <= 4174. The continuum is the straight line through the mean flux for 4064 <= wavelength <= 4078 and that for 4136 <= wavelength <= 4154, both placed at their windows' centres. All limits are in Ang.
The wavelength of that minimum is 4167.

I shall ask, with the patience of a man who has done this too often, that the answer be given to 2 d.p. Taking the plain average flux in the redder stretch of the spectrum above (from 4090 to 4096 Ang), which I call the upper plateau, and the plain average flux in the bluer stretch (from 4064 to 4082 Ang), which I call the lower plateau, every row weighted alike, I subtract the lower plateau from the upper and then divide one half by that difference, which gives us 0.19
